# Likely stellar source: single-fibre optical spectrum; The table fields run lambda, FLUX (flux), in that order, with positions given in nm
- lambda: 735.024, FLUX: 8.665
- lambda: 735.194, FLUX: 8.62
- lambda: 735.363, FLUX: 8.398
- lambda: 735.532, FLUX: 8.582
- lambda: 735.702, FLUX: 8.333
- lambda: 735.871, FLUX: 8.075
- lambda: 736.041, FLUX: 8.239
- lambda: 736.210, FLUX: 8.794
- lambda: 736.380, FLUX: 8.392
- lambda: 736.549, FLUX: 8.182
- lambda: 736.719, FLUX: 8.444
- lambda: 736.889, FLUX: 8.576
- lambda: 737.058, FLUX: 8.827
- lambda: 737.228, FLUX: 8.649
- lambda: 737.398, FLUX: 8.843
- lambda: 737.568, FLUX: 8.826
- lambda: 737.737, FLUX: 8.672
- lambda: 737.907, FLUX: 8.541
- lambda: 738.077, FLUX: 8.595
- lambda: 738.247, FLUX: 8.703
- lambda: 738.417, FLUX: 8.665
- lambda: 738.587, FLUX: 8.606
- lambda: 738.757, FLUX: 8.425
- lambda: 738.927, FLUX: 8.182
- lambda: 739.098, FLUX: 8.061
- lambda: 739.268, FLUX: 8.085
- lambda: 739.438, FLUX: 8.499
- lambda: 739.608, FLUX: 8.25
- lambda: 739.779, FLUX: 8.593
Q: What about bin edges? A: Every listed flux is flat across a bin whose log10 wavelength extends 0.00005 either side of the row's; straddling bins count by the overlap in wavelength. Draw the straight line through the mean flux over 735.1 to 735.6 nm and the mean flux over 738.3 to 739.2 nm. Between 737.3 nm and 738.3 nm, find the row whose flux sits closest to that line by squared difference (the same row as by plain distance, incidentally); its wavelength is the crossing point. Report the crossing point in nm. 737.907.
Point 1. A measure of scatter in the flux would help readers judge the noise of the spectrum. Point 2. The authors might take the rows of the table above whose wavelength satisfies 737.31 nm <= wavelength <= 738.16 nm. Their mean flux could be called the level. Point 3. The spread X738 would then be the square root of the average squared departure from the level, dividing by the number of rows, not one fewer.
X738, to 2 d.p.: 0.12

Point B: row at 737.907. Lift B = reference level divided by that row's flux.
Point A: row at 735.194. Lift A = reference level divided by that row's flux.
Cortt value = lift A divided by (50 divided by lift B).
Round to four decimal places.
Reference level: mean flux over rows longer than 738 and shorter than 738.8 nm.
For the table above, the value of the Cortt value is 0.0201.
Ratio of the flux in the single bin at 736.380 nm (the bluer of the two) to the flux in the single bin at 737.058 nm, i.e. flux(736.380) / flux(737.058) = 0.95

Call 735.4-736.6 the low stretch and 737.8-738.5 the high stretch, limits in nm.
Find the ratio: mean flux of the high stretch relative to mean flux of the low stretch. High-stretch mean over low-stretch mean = 1.03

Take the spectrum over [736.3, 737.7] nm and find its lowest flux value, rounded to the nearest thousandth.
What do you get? 8.182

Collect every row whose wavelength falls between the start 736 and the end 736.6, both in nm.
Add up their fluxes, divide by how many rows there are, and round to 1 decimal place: 8.4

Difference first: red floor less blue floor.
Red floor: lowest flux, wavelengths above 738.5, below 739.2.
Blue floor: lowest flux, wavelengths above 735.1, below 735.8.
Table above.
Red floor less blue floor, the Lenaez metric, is -0.27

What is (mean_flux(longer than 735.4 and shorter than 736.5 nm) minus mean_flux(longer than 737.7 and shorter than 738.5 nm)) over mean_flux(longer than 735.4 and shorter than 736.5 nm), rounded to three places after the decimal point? -0.028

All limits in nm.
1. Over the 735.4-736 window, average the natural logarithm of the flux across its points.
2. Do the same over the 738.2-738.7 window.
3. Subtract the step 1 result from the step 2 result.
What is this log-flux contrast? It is 0.039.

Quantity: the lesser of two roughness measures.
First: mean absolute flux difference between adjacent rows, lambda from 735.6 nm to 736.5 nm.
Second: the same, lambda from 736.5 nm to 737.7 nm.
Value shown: 0.17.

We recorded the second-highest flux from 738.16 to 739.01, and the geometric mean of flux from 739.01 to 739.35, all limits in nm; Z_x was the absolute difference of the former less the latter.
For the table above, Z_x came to 0.59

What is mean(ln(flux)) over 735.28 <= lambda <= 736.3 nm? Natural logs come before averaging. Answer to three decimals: 2.128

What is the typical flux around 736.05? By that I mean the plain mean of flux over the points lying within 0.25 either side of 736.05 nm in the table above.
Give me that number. 8.37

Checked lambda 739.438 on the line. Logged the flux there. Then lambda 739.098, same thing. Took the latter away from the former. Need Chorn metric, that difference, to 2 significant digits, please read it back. 0.44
